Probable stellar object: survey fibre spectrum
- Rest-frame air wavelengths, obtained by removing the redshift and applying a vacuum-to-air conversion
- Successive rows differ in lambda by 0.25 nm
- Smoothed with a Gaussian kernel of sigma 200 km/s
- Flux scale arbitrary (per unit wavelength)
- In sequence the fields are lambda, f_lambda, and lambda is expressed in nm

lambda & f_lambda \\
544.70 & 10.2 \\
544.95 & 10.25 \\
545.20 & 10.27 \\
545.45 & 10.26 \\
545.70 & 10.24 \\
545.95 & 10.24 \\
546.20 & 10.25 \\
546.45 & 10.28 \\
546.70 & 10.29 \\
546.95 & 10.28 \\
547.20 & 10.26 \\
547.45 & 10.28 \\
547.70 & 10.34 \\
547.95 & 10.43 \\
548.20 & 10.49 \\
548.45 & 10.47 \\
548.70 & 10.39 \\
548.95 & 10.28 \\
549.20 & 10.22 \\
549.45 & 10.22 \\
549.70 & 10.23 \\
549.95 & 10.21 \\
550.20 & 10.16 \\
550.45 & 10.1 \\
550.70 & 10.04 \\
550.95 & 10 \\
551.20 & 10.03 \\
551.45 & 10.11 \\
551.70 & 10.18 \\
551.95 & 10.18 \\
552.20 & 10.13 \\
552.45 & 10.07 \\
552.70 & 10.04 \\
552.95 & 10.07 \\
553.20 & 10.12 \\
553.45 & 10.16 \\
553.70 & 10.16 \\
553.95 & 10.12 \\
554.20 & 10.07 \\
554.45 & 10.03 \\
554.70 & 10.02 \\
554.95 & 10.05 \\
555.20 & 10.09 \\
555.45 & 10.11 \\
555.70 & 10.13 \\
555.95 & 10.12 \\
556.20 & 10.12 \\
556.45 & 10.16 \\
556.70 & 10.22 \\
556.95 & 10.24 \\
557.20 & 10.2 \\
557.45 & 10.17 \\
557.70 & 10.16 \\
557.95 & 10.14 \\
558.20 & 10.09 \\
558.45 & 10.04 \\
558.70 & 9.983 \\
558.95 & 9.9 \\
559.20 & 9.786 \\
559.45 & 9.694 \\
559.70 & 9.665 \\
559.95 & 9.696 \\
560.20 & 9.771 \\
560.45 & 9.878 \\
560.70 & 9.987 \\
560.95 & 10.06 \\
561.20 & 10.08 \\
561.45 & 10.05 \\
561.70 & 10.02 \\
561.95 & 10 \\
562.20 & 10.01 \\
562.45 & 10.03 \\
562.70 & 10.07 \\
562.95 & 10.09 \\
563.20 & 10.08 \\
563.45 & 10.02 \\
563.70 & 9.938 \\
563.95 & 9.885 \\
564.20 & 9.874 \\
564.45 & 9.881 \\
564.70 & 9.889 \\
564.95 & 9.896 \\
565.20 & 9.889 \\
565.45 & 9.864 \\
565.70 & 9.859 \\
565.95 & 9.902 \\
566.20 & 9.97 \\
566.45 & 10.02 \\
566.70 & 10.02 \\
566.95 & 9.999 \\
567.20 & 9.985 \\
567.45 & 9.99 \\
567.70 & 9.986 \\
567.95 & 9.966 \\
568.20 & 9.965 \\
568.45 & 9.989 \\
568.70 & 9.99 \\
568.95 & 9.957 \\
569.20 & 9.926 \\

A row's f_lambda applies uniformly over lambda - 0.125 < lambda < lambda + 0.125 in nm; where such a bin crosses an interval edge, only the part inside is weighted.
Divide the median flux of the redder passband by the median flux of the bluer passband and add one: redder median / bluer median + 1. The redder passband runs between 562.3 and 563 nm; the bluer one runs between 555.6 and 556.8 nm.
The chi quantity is 1.99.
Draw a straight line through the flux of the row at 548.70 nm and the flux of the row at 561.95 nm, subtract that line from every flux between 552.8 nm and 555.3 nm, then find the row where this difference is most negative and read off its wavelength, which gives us 552.95 nm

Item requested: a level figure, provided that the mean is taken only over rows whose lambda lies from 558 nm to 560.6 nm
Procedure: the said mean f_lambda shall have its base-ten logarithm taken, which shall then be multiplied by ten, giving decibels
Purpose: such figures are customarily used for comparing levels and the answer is 9.9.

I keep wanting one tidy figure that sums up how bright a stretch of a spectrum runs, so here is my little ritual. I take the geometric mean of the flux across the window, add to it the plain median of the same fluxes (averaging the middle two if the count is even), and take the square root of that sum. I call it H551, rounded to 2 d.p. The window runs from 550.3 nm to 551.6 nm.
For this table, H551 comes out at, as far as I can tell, 4.48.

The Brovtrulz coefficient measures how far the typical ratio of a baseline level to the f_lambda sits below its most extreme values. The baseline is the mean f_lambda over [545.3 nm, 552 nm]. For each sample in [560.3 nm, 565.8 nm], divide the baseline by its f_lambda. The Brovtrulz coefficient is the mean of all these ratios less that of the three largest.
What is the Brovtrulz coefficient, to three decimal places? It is -0.011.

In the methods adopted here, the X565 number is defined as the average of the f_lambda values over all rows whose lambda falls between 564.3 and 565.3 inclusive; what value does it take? 9.9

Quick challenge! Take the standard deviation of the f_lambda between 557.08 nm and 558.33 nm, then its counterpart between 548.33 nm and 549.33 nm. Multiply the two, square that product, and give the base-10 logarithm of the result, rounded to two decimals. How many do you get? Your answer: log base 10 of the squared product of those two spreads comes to -4.90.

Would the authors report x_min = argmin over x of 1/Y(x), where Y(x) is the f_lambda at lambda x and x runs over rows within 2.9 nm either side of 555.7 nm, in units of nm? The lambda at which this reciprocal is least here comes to 556.95 nm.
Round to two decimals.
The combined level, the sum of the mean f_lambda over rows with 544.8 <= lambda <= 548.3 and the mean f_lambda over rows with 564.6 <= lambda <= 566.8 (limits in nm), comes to 20.22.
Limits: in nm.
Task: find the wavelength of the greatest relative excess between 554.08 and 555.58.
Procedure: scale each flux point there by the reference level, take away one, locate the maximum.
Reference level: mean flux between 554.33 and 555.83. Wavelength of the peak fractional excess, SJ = 555.45 nm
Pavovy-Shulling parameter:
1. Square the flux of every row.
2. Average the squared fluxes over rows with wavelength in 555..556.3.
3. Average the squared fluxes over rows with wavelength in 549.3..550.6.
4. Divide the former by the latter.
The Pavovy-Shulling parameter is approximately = 0.99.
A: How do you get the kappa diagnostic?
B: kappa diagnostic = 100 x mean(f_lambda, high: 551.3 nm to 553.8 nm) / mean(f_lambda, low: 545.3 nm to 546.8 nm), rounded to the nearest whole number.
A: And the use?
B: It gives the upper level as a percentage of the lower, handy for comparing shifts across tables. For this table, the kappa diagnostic 99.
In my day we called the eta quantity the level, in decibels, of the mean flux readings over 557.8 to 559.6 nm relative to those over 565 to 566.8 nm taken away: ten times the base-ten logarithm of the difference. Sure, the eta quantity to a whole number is -18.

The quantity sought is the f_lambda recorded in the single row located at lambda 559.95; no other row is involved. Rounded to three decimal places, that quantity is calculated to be 9.696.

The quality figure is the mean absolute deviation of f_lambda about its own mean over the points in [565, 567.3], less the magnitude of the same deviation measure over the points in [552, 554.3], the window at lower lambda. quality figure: 0.022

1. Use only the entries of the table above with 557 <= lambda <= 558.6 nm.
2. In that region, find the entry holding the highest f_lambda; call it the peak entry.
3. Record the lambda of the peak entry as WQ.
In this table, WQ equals 557.20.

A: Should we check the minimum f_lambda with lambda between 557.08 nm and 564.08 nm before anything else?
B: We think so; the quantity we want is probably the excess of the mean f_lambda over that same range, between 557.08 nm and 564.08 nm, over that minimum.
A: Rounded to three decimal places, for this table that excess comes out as 0.317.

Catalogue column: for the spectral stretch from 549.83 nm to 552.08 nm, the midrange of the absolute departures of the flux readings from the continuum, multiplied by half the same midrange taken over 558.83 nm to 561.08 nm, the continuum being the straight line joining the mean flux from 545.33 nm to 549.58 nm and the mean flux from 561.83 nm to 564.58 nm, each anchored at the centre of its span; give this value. 0.014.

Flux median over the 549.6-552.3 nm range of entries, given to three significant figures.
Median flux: 10.1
